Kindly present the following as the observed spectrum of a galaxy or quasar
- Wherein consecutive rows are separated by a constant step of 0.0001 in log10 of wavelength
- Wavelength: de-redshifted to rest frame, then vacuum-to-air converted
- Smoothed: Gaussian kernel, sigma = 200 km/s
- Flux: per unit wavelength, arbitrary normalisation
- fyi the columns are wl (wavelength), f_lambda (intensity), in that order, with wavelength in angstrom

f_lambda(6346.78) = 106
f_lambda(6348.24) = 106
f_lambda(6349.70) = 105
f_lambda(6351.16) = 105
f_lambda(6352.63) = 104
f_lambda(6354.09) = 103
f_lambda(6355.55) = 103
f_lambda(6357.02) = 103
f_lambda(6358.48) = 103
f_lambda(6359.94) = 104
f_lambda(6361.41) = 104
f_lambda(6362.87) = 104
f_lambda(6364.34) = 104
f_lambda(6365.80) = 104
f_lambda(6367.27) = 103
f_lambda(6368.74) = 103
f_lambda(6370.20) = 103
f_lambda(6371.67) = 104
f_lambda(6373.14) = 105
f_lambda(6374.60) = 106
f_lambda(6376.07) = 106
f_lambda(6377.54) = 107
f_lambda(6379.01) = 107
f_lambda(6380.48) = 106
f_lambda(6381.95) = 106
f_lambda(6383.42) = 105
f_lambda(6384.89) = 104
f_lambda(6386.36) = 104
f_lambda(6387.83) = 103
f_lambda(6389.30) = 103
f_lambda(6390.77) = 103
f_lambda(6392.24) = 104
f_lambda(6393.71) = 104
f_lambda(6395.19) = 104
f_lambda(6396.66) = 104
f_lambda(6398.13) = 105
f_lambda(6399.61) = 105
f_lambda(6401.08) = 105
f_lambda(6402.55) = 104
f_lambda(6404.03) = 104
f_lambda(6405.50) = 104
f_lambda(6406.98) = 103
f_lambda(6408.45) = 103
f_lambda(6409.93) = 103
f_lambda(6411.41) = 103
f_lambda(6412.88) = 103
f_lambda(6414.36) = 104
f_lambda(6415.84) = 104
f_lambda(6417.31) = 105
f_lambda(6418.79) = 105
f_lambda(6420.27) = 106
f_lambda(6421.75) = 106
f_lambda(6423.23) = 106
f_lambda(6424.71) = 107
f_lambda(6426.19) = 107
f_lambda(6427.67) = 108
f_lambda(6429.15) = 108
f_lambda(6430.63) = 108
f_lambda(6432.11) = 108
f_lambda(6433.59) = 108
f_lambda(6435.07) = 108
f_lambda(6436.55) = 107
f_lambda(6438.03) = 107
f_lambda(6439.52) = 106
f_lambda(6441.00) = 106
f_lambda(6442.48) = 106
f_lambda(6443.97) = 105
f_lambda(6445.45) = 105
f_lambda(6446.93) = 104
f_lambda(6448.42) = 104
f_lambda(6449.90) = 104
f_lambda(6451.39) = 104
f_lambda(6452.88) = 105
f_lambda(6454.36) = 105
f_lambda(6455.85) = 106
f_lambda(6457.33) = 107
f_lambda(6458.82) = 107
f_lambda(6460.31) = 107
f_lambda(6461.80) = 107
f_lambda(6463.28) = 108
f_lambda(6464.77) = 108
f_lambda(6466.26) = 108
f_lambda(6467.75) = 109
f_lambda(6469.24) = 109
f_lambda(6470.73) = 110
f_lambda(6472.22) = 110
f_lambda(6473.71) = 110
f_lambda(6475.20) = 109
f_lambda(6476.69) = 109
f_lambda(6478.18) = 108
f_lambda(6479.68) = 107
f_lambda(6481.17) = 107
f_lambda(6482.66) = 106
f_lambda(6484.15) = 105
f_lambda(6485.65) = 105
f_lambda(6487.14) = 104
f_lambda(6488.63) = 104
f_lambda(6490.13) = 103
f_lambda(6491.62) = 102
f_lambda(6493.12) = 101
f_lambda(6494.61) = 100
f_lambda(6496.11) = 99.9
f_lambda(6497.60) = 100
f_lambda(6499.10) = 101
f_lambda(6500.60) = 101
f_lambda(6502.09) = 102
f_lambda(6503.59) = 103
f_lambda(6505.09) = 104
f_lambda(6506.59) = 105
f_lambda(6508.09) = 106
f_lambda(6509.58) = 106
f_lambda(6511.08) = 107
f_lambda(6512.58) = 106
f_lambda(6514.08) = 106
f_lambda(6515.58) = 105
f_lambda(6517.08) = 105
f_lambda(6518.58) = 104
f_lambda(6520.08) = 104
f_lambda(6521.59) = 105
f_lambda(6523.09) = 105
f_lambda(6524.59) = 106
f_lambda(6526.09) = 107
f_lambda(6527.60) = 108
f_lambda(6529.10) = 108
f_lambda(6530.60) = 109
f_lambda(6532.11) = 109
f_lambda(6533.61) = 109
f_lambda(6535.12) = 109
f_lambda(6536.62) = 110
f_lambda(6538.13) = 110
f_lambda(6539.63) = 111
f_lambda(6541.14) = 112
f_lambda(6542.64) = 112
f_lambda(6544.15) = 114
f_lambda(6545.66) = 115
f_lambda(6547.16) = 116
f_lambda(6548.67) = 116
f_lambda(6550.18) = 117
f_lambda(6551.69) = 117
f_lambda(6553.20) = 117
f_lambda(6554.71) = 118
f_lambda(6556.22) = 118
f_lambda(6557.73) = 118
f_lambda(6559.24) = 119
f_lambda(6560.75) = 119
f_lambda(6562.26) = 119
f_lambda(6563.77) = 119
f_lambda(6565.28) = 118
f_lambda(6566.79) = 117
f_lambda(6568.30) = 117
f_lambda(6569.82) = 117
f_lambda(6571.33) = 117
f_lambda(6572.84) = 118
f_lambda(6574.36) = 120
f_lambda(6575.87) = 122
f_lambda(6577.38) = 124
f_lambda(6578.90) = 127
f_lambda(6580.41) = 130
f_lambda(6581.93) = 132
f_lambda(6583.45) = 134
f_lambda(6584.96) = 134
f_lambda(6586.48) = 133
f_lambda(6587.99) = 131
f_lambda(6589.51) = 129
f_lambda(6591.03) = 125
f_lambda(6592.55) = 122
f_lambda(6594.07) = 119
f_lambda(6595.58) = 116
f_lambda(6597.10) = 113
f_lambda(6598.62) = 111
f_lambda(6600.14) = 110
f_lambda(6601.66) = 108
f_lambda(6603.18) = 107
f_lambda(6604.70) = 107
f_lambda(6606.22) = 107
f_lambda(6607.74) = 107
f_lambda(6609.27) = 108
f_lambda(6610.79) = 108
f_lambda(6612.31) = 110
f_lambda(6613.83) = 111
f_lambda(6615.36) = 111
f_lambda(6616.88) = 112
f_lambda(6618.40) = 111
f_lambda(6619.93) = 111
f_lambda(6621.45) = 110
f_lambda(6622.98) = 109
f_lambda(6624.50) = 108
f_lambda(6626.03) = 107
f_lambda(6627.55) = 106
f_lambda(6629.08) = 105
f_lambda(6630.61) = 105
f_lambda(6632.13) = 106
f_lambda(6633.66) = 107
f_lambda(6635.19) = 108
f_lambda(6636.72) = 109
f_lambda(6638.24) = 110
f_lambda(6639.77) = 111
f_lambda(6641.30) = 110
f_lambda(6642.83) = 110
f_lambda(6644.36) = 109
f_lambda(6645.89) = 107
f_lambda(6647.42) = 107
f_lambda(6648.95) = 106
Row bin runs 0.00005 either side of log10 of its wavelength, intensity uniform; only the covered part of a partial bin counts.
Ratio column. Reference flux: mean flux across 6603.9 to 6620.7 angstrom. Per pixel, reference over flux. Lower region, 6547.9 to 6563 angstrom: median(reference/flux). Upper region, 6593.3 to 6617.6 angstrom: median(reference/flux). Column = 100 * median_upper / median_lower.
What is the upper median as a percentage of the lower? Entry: 107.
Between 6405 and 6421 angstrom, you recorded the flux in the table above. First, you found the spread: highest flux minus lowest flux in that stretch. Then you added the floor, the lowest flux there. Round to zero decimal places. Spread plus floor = 106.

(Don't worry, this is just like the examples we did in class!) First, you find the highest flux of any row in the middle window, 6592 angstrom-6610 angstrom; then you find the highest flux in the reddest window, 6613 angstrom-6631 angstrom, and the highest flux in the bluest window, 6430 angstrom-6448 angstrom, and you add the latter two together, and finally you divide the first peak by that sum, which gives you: 0.55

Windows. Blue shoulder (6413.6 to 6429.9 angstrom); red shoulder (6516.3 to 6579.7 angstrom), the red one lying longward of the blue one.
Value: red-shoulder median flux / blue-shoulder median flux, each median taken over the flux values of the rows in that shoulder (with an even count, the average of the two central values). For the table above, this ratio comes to 1.09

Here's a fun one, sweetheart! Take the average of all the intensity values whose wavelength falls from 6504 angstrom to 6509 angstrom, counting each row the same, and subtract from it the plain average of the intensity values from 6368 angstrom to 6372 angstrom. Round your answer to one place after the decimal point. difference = 1.7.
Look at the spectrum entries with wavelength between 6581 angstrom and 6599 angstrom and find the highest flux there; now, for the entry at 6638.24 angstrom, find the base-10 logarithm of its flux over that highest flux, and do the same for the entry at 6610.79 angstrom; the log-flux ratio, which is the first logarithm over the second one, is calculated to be 0.91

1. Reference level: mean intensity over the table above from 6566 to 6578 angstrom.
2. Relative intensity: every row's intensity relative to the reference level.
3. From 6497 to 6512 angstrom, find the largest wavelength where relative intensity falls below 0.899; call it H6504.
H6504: 6509.58 angstrom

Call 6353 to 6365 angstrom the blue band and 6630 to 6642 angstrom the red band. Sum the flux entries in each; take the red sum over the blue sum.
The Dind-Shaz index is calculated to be 1.05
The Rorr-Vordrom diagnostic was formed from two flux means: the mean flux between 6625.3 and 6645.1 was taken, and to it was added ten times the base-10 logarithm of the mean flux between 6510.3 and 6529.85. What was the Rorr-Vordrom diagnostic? 128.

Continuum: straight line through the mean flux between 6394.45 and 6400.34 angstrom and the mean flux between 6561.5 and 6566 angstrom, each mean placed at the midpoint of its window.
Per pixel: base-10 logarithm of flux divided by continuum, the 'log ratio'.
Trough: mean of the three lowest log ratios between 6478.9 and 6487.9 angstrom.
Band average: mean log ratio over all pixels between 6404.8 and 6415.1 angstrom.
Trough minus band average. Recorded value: -0.020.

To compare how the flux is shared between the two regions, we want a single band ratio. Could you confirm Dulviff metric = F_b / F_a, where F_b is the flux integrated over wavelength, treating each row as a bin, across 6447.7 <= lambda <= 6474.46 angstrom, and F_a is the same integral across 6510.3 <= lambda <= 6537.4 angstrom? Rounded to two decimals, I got 0.99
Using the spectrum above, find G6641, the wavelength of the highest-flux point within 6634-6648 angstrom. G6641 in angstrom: 6639.77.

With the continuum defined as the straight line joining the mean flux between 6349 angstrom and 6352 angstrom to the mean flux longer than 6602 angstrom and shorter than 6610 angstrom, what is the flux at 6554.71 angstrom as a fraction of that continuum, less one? 0.11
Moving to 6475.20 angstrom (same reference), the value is 0.03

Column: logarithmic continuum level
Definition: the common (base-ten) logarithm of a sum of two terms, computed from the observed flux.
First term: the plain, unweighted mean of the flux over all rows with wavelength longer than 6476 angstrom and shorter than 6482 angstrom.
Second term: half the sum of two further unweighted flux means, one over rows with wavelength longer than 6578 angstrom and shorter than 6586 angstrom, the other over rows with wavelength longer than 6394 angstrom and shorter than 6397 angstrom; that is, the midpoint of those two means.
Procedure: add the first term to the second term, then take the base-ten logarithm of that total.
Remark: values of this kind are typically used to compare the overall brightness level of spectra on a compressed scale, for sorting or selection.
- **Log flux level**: 2.353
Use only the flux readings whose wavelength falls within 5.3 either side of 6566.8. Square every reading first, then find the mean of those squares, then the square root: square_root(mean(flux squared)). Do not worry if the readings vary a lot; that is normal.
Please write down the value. 118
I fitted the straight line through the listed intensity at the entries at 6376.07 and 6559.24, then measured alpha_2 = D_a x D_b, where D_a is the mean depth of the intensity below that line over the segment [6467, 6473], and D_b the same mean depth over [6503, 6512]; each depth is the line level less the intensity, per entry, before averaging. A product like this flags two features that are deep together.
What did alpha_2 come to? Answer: 32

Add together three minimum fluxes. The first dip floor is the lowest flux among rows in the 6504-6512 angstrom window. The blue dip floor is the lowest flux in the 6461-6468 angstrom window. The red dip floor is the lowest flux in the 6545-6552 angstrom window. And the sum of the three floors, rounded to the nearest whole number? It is 326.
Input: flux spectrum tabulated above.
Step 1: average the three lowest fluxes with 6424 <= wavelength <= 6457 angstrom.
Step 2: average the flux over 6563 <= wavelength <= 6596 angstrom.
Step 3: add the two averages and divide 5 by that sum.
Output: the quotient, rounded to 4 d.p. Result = 0.0220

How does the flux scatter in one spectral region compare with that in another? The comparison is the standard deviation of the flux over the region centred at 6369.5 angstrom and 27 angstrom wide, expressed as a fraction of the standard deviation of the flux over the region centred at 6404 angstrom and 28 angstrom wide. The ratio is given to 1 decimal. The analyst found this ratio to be 1.9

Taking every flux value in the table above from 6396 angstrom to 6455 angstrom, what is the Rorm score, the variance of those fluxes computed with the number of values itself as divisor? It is 2.6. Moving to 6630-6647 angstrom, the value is 3.3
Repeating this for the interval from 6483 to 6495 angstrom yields 3.0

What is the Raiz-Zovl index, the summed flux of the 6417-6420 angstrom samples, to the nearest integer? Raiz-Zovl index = 210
